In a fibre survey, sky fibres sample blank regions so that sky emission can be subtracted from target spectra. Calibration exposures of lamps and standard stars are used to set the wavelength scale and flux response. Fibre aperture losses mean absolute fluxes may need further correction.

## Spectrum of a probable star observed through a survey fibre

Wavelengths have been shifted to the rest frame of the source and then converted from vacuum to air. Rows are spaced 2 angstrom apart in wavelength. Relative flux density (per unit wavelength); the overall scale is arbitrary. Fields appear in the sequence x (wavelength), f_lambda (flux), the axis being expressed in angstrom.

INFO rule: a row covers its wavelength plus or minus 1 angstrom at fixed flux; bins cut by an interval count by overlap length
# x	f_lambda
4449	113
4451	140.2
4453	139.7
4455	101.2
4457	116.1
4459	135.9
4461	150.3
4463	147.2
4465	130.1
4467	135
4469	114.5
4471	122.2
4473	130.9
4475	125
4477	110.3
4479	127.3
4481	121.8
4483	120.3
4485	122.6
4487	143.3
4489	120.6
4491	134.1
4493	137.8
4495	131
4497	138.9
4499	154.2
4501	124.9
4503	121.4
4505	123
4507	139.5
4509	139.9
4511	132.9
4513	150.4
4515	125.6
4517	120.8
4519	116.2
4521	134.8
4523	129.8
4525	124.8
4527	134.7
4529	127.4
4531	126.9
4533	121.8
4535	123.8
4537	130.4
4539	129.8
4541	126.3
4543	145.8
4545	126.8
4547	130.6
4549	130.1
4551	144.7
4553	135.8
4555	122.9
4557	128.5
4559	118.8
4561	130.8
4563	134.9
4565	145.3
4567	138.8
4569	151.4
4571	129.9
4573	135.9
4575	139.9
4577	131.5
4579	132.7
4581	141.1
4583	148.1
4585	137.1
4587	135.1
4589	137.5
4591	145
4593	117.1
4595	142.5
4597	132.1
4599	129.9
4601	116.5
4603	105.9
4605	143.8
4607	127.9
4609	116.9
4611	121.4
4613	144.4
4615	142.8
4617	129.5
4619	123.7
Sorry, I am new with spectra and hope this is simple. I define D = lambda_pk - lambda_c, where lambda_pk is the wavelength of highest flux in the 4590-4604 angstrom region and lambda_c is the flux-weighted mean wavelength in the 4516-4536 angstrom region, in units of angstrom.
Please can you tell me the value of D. 65.0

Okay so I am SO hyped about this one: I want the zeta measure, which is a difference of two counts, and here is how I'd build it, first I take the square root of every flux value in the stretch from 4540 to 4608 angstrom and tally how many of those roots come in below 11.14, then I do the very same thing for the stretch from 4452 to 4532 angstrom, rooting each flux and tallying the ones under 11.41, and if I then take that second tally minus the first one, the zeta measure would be 17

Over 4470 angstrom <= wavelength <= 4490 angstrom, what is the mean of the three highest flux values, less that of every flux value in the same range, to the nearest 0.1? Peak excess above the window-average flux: 9.4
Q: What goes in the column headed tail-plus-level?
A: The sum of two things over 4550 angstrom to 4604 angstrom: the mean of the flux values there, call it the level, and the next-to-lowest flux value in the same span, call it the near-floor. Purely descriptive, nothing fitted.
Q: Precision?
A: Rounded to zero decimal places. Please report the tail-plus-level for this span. 250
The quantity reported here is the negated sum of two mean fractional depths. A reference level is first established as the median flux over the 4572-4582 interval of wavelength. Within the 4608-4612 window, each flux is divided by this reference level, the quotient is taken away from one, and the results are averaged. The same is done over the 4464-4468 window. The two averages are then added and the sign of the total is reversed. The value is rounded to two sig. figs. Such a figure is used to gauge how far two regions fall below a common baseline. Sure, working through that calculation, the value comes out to -0.15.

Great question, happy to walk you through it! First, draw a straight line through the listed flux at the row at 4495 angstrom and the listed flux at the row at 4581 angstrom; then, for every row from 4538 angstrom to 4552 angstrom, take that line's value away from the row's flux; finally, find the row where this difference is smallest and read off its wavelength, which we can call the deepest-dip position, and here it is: 4541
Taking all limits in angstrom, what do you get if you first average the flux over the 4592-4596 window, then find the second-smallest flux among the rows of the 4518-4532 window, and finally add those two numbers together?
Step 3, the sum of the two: 255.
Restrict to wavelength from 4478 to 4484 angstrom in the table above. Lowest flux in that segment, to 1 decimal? 120.3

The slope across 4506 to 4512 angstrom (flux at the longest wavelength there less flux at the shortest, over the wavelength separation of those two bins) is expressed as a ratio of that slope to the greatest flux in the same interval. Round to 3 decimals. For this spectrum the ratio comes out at -0.012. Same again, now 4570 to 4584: 0.010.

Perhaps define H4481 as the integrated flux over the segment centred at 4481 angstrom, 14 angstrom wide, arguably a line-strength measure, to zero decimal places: 1741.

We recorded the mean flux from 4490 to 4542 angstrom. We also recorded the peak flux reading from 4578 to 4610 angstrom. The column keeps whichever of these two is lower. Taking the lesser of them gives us 131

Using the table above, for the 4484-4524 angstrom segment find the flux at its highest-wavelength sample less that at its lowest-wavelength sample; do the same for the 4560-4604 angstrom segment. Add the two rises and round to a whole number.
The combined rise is -18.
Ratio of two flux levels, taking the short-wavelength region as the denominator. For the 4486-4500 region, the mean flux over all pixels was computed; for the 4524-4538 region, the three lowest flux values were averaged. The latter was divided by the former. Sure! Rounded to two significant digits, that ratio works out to 0.90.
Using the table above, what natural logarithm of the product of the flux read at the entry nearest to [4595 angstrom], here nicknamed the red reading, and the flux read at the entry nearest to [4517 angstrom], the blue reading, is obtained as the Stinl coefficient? 9.75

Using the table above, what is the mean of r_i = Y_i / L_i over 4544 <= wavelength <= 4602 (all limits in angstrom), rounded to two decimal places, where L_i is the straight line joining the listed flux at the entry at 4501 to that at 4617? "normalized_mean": 1.05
